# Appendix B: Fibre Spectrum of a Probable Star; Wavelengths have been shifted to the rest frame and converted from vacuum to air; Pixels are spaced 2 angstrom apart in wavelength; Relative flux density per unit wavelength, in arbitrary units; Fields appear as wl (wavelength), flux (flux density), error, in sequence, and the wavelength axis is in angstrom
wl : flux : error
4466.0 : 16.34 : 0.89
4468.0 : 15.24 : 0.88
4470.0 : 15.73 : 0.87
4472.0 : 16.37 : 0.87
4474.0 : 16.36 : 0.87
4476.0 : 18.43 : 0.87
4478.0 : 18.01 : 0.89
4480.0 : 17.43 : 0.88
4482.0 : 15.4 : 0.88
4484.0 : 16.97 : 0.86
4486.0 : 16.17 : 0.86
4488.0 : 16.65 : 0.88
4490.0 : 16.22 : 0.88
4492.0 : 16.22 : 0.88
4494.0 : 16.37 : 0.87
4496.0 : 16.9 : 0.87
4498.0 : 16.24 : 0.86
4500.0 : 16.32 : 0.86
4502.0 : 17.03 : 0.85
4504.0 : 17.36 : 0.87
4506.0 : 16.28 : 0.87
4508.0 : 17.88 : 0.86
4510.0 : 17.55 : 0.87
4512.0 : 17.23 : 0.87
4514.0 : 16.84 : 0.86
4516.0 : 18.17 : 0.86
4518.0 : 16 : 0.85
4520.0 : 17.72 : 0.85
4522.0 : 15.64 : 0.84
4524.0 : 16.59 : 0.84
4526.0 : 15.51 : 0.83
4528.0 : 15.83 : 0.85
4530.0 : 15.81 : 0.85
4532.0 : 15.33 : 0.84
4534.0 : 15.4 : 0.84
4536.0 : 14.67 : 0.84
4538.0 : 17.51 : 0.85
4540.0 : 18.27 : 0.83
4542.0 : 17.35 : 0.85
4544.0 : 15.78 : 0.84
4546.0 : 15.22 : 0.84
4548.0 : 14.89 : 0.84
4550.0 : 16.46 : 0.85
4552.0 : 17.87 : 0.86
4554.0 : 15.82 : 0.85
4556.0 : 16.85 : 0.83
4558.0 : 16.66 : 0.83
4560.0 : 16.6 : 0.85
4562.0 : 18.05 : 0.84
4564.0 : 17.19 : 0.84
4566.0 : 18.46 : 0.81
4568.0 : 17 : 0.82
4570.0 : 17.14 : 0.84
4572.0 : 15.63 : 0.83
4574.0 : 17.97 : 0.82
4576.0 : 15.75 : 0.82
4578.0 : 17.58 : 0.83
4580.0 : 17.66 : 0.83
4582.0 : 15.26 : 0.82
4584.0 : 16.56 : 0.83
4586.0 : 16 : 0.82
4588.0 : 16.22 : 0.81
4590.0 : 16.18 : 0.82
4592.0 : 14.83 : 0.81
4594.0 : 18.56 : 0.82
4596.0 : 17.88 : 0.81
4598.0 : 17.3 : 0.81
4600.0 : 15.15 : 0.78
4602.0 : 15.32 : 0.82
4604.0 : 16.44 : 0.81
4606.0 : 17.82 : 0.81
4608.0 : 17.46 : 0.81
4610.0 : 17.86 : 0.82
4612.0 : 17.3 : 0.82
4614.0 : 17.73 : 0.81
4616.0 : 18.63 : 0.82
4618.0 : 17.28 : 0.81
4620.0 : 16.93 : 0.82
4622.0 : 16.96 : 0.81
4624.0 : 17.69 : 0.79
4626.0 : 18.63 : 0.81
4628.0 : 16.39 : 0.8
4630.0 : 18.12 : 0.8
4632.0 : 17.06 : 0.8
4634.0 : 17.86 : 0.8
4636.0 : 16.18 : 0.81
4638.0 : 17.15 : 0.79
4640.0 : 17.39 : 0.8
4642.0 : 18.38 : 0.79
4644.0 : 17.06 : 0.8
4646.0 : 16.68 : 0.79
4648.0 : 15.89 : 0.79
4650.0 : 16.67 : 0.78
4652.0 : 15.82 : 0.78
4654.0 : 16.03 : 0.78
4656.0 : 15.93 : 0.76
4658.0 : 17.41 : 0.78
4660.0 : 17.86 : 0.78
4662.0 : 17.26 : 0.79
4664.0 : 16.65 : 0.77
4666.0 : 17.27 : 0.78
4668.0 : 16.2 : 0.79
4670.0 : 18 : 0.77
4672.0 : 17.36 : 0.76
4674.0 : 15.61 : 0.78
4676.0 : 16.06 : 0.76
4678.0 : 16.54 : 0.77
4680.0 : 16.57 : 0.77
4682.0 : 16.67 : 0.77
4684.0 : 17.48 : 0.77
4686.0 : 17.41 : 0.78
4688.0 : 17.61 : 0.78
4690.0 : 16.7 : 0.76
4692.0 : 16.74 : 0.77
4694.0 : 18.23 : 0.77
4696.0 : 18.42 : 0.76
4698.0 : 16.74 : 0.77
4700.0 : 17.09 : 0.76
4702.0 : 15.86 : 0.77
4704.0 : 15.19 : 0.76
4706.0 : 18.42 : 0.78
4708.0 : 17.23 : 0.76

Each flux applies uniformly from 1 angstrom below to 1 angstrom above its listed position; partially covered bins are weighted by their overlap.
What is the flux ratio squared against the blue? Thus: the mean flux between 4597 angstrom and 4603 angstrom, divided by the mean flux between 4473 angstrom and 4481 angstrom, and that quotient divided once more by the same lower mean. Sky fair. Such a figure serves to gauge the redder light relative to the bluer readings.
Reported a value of 0.052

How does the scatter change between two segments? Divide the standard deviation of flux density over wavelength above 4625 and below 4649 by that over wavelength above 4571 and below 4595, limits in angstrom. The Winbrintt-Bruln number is 0.8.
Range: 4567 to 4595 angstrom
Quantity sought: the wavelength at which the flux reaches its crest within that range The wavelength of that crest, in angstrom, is 4594.0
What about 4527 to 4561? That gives 4540.0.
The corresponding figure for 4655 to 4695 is 4694.0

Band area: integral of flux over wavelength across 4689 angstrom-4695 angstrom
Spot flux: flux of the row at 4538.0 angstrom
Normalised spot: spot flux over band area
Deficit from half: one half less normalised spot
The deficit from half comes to 0.331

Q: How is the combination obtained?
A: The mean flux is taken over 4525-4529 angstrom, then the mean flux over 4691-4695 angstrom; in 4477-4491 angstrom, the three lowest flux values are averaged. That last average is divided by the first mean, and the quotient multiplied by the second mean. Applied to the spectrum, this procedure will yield 17.8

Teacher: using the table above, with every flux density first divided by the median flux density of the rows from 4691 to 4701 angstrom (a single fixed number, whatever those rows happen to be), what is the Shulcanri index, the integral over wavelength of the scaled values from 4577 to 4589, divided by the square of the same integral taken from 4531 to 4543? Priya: 0.087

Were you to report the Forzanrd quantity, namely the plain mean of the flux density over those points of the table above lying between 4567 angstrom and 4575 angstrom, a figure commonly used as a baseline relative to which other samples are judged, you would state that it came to 16.9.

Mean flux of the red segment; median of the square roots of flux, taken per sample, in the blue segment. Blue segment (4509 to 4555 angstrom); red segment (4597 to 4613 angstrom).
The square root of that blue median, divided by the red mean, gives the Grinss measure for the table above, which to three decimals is 0.119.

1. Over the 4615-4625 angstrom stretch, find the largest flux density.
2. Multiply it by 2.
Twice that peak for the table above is 37.3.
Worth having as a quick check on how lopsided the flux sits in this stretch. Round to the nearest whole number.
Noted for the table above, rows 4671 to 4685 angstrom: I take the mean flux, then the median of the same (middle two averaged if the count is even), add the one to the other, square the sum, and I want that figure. 1101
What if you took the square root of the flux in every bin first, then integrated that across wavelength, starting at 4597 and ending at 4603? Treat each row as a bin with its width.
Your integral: 24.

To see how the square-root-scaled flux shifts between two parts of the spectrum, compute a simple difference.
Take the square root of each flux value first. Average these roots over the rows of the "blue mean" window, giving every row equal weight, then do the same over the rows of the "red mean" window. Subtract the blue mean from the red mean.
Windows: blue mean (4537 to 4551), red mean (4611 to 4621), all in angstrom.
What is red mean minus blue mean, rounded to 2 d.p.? 0.13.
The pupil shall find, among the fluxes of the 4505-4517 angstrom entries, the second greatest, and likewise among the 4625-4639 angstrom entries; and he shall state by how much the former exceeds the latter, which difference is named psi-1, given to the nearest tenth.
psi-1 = -0.2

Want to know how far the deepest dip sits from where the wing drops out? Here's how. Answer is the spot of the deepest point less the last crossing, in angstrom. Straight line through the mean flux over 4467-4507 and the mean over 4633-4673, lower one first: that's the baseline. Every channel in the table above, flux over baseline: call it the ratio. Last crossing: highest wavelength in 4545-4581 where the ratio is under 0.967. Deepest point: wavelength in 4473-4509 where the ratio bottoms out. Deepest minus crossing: -94 angstrom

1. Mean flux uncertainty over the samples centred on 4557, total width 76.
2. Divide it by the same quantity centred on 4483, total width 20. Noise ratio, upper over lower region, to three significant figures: 0.954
